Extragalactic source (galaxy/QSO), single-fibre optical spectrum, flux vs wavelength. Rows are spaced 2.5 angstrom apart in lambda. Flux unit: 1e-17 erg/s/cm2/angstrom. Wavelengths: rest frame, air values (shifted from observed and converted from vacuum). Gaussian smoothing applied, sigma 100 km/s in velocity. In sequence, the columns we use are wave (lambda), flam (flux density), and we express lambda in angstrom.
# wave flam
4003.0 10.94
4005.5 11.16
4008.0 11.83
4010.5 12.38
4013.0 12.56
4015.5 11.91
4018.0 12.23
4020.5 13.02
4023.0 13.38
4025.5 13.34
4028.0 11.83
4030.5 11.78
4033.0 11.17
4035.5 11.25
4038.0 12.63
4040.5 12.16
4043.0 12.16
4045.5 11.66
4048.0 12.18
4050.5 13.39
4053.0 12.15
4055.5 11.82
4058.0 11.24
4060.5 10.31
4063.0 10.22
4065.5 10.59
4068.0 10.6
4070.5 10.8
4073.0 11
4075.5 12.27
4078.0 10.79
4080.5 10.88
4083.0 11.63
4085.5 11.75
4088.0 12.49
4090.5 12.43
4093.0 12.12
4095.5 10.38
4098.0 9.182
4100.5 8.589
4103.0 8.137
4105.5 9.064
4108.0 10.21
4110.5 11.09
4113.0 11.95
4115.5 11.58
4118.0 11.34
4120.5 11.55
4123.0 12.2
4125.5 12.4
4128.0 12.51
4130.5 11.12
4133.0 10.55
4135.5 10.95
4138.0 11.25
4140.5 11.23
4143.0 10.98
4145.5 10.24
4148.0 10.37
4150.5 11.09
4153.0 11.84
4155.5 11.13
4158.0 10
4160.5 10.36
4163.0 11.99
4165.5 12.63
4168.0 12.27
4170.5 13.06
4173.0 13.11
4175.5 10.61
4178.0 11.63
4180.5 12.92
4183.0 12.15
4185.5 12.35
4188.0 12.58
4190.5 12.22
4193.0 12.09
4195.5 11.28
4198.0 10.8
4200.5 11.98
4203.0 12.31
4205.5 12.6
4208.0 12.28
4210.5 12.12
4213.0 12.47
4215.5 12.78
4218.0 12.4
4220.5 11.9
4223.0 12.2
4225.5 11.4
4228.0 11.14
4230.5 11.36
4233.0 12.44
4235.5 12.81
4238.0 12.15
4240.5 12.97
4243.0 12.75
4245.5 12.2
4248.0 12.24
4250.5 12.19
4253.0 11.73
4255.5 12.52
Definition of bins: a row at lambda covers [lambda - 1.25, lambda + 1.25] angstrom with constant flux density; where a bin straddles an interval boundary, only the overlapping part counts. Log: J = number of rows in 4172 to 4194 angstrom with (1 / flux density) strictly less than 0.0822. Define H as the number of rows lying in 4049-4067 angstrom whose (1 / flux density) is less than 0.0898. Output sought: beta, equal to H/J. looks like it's 1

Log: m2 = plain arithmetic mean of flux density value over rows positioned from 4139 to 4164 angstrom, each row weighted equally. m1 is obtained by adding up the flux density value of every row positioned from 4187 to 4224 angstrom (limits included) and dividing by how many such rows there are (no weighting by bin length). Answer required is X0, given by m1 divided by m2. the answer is 1.11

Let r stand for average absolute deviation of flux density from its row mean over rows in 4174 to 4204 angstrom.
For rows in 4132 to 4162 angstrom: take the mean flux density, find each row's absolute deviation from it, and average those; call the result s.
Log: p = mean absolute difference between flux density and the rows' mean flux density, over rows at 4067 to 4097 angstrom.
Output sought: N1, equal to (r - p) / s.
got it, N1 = -0.3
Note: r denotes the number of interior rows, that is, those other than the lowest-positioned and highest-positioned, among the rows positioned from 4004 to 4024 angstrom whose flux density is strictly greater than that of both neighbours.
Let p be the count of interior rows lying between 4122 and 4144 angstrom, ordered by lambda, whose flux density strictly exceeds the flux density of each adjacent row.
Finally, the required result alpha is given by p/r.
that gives 2.0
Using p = 2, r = 1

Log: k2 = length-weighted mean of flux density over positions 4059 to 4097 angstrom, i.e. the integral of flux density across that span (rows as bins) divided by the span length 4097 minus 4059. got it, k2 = 11.2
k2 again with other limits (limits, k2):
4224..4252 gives 12.1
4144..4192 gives 11.7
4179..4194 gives 12.4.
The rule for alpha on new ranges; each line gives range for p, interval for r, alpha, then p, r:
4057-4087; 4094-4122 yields 1.0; 1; 1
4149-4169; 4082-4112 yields 2.0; 2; 1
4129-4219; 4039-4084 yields 4.0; 8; 2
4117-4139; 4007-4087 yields 0.2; 1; 5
